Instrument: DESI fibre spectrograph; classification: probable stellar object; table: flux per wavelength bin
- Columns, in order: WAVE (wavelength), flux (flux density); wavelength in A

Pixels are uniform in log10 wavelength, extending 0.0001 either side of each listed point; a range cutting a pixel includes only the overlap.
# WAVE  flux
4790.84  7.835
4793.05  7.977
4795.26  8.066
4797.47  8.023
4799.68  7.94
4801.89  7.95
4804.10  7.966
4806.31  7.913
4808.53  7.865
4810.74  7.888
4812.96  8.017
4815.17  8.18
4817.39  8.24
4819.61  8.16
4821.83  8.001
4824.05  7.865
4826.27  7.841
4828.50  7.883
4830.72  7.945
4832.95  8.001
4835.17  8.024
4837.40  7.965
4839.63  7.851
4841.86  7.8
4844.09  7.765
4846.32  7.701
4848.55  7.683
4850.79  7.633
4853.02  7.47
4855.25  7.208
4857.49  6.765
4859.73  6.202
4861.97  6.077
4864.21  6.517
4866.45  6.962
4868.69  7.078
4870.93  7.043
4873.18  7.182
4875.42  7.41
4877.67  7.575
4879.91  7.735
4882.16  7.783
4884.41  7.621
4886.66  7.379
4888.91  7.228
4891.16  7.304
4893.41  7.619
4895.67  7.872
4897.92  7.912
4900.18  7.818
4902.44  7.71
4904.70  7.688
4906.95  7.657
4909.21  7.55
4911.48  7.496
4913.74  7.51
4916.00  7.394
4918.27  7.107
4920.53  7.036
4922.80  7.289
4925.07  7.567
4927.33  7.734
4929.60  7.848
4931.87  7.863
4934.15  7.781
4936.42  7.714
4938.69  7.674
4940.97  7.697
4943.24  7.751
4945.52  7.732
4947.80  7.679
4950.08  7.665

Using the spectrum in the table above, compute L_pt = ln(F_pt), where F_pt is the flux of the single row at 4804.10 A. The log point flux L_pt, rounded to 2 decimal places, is 2.08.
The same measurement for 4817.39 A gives 2.11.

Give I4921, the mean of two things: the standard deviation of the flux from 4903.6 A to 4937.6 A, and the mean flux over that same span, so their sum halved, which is 3.90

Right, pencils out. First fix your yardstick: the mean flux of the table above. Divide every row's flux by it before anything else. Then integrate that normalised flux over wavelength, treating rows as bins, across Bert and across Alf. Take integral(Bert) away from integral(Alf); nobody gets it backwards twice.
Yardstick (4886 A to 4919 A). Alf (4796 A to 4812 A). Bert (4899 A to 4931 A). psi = -15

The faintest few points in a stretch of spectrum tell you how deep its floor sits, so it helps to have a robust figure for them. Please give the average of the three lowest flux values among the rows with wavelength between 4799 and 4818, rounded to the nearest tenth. 7.9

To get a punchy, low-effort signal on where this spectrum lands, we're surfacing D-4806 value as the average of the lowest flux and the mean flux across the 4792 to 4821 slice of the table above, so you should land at 7.9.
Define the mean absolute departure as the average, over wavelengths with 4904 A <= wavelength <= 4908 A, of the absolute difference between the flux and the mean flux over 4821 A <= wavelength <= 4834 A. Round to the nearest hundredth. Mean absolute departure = 0.25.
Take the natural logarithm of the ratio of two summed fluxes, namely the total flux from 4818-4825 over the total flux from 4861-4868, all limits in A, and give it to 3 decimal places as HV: 0.206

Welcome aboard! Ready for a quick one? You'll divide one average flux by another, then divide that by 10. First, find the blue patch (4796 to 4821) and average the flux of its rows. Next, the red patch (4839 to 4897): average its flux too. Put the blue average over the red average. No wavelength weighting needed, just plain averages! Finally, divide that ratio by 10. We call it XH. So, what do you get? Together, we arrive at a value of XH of 0.109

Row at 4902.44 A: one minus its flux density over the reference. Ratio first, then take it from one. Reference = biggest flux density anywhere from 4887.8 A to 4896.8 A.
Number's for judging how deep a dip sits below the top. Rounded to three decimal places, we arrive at 0.021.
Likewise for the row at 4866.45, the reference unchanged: 0.116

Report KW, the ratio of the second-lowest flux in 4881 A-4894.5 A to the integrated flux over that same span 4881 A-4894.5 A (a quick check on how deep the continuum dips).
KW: 0.0722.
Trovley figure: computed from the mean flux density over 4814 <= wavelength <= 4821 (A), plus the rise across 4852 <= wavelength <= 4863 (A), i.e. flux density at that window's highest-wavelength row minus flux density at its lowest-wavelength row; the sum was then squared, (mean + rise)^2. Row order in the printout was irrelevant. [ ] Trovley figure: 46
